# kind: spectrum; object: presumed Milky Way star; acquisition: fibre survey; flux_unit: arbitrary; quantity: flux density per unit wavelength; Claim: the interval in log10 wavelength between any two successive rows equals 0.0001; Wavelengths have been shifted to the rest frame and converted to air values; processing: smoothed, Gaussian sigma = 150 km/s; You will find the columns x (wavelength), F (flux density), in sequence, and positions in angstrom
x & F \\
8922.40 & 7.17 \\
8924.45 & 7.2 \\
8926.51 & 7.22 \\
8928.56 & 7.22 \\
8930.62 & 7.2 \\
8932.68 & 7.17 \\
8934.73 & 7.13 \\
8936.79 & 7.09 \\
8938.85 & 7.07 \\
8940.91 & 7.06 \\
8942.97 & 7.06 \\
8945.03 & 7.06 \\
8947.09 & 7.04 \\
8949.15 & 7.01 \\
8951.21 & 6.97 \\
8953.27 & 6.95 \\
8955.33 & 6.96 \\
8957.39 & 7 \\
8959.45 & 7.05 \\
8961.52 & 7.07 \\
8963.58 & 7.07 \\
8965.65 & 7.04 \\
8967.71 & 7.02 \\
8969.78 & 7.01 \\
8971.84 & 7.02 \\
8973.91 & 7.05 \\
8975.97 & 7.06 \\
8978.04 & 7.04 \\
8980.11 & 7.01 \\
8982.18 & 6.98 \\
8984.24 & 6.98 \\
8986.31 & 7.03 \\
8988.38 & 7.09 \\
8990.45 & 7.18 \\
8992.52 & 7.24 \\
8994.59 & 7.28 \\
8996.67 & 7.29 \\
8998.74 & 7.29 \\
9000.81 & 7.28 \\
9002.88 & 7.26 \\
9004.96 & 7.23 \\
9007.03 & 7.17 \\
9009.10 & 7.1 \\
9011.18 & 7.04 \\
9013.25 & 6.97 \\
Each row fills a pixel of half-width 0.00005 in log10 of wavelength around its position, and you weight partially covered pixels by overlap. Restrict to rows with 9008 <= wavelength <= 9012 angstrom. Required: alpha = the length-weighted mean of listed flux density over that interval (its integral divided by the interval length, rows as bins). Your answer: 7.07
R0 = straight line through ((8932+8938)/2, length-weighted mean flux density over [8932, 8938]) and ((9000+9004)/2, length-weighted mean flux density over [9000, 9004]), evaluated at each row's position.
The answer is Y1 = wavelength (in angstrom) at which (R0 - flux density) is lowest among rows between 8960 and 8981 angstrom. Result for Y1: 8961.52 angstrom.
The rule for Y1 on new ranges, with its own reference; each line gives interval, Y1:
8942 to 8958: 8942.97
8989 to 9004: 8996.67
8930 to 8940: 8930.62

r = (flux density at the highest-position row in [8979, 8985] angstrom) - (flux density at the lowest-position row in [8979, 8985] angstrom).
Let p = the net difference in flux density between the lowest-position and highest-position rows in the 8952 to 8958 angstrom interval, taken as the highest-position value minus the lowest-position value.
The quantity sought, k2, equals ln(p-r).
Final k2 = -2.5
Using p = 0.05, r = -0.030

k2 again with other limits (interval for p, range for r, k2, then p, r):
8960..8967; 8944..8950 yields -3.9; -0.03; -0.050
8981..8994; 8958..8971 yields -1.2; 0.26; -0.040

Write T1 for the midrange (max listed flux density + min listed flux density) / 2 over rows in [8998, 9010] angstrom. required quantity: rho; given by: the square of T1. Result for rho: 51.8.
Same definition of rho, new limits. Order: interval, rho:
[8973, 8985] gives 49.3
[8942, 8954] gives 49.1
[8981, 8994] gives 50.6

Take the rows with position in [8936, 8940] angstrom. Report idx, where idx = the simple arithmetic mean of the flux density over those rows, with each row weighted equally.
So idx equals 7.08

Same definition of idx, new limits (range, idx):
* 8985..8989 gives 7.06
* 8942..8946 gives 7.06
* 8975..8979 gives 7.05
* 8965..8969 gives 7.03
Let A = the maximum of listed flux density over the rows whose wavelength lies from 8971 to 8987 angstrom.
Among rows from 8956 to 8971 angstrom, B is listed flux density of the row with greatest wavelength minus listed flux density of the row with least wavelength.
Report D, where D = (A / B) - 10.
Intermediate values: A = 7.06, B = 0.01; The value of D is 696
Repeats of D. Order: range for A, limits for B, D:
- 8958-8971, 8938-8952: -81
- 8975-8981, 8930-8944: -60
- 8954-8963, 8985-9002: 18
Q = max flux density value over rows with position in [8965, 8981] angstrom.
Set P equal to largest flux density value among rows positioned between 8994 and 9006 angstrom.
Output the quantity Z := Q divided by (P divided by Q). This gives 6.84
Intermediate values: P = 7.29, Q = 7.06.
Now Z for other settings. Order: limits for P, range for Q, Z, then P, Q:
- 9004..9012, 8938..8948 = 6.91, 7.23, 7.07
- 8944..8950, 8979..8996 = 7.51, 7.06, 7.28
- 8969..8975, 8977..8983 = 7.03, 7.05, 7.04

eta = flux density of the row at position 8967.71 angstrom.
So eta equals 7.02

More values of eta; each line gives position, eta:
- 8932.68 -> 7.17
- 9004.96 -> 7.23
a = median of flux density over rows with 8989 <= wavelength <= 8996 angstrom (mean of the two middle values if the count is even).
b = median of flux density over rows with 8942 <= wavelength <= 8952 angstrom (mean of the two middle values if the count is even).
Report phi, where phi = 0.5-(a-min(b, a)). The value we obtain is 0.300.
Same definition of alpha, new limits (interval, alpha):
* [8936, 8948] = 7.06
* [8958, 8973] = 7.04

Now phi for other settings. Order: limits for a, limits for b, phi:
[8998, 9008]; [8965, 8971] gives 0.260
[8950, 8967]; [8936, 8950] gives 0.500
